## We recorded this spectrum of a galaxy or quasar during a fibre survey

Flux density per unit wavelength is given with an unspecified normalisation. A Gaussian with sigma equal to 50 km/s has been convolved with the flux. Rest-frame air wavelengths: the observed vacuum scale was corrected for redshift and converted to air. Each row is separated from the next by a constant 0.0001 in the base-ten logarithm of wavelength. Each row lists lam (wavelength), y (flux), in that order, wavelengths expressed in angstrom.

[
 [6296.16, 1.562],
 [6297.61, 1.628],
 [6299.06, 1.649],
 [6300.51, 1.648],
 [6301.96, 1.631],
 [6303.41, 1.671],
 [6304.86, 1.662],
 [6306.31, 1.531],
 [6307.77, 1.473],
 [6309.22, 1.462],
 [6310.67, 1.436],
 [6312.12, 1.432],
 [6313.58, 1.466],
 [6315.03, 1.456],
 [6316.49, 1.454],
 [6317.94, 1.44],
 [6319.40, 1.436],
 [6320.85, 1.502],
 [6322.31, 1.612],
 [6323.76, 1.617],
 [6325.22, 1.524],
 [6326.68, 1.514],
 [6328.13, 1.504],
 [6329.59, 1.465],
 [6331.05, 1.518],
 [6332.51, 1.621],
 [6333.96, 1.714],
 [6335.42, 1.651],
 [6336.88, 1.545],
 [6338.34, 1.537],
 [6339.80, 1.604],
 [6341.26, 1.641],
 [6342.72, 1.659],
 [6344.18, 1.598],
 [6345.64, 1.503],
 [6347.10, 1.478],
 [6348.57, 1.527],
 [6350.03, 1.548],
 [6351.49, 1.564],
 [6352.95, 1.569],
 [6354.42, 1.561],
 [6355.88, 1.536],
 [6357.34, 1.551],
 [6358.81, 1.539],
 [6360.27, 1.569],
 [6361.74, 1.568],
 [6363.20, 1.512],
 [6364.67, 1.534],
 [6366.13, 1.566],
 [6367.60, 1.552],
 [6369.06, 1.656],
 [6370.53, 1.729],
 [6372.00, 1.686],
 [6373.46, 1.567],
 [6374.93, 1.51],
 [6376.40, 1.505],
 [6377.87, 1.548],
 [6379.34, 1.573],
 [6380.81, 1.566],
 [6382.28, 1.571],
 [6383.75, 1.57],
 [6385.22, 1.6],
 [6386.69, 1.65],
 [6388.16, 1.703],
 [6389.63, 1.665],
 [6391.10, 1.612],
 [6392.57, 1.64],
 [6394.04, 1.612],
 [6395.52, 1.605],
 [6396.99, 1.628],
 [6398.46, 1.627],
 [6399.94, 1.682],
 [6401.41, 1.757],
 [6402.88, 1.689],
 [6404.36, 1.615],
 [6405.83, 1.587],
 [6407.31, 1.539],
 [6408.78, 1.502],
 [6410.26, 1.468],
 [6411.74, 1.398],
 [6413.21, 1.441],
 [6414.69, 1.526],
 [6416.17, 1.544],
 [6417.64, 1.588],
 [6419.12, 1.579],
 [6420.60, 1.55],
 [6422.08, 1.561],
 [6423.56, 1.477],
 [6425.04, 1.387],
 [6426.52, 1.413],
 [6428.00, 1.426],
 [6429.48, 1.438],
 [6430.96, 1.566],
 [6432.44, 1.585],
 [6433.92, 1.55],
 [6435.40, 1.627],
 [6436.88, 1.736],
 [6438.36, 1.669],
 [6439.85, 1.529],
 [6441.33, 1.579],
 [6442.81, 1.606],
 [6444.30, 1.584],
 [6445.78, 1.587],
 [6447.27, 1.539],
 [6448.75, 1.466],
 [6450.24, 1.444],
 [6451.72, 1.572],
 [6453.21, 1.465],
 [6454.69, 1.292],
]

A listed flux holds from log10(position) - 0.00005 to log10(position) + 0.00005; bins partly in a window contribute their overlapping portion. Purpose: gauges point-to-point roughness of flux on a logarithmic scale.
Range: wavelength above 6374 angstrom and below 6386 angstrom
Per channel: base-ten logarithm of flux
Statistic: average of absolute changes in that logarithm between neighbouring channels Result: 0.0046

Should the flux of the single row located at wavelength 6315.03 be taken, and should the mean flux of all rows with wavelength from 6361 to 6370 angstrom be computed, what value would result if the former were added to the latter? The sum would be 3.02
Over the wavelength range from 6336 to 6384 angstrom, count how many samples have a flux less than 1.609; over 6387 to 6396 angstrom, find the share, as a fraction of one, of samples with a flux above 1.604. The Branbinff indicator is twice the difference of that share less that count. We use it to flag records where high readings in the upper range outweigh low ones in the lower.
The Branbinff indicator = -54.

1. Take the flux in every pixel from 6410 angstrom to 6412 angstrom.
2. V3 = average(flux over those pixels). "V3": 1.43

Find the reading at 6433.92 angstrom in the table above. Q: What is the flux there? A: 1.55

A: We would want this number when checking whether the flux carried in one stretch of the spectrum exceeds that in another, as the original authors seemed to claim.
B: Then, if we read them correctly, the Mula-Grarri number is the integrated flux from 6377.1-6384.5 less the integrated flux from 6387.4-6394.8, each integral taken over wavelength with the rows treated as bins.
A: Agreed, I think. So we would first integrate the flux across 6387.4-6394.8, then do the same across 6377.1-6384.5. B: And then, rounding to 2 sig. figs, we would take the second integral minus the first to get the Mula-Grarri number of -0.61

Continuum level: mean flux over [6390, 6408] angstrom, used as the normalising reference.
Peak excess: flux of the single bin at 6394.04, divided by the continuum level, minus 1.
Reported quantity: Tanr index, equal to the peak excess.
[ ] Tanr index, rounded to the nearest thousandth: -0.013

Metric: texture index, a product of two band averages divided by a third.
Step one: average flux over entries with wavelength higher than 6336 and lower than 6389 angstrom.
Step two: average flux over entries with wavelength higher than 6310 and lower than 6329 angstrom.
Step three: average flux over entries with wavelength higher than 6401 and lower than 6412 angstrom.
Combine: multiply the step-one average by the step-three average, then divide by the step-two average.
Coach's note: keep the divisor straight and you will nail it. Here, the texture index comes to 1.66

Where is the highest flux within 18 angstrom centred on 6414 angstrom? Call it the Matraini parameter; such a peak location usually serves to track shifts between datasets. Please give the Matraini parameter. 6417.64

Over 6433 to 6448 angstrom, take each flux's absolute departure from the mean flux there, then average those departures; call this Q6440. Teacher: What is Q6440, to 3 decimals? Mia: 0.047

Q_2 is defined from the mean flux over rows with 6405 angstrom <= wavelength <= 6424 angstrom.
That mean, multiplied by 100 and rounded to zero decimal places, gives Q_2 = 152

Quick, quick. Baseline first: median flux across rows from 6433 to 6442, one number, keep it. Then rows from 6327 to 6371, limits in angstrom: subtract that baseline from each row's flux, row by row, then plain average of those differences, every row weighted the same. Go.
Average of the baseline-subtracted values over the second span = -0.03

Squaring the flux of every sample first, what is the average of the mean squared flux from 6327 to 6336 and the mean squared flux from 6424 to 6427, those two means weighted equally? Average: 2.23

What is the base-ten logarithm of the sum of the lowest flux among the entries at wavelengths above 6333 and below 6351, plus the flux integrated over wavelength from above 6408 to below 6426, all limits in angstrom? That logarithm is 1.45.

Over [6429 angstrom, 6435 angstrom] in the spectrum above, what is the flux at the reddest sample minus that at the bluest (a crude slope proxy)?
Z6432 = 0.11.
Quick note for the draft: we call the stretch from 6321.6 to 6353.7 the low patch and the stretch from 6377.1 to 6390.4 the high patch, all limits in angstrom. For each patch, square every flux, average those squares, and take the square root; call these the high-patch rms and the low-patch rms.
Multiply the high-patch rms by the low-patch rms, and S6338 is 2.52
